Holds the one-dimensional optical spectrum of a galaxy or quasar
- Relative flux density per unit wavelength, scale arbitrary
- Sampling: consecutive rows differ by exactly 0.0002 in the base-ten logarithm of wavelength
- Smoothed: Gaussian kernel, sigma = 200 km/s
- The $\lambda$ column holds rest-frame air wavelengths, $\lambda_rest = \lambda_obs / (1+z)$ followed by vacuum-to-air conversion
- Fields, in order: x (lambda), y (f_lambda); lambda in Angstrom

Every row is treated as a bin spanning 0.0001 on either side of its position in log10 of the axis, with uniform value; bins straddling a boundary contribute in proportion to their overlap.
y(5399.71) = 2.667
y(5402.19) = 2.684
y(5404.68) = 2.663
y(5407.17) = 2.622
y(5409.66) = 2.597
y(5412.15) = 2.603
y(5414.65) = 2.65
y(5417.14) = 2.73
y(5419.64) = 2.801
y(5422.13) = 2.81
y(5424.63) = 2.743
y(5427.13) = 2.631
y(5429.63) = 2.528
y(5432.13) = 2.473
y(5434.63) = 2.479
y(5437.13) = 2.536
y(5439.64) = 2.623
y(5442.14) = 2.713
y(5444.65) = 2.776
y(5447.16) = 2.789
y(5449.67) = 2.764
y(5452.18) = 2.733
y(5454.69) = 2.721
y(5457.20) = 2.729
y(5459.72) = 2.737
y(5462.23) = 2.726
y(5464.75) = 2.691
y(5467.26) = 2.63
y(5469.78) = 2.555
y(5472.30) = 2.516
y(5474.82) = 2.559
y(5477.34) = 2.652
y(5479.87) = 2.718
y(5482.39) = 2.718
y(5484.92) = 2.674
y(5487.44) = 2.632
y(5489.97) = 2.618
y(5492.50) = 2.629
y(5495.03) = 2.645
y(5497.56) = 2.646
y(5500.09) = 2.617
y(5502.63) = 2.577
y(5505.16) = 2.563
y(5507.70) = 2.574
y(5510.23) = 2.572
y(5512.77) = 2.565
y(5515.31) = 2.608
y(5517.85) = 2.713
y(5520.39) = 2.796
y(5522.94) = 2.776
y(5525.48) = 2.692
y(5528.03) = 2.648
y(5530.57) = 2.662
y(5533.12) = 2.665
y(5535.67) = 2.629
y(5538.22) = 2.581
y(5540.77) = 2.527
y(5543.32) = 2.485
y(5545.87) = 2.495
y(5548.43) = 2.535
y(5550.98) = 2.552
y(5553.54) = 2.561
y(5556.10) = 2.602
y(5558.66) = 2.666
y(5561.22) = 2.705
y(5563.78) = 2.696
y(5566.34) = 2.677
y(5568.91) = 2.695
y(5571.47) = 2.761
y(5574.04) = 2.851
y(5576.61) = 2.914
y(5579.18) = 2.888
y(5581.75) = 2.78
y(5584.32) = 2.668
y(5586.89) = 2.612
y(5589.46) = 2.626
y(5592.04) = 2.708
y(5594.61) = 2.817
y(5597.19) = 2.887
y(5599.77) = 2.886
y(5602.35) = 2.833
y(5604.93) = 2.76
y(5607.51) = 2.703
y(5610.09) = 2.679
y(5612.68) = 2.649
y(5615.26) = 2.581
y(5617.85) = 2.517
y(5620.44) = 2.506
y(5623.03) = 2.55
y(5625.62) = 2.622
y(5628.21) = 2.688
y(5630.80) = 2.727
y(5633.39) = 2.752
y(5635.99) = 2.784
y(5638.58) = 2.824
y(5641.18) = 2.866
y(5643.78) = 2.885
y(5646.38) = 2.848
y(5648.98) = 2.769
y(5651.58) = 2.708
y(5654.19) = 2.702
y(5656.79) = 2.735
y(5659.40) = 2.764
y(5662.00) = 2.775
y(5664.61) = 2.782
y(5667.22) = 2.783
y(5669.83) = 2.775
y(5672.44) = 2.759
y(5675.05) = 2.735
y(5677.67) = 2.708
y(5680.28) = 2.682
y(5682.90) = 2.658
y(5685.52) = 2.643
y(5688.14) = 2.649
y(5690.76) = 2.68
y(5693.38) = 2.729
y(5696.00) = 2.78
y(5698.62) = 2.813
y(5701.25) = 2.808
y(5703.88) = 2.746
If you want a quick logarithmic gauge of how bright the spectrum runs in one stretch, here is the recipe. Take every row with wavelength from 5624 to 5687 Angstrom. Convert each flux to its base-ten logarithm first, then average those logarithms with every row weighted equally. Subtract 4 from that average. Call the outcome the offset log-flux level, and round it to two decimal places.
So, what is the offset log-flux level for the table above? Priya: -3.56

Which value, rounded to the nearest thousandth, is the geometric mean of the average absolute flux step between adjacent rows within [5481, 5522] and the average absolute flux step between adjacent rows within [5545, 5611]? 0.039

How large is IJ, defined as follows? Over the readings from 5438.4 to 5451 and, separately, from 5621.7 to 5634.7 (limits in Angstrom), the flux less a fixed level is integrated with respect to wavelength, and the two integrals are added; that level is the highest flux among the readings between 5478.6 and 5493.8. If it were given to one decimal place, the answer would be -0.5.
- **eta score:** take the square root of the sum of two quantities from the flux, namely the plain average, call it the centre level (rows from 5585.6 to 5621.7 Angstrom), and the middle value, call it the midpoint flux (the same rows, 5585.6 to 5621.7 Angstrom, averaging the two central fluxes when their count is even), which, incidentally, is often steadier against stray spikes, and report 2.32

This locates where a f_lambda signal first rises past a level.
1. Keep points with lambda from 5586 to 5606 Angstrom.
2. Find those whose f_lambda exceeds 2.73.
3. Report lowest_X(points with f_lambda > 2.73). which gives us 5594.61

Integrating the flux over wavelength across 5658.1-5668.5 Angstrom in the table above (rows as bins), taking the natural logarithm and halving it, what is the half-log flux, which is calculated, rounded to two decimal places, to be 1.68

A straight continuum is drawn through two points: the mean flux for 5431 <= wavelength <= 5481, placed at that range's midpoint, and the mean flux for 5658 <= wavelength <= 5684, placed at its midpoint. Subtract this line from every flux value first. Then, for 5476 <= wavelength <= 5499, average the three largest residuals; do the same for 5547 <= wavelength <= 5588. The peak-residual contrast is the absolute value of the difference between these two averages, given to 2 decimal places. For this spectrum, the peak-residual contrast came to 0.14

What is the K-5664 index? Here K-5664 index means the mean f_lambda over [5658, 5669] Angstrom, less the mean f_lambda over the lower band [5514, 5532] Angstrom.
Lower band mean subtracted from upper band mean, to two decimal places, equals 0.08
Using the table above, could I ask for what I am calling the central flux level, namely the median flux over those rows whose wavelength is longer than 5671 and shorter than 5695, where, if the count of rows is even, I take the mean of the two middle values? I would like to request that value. 2.68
